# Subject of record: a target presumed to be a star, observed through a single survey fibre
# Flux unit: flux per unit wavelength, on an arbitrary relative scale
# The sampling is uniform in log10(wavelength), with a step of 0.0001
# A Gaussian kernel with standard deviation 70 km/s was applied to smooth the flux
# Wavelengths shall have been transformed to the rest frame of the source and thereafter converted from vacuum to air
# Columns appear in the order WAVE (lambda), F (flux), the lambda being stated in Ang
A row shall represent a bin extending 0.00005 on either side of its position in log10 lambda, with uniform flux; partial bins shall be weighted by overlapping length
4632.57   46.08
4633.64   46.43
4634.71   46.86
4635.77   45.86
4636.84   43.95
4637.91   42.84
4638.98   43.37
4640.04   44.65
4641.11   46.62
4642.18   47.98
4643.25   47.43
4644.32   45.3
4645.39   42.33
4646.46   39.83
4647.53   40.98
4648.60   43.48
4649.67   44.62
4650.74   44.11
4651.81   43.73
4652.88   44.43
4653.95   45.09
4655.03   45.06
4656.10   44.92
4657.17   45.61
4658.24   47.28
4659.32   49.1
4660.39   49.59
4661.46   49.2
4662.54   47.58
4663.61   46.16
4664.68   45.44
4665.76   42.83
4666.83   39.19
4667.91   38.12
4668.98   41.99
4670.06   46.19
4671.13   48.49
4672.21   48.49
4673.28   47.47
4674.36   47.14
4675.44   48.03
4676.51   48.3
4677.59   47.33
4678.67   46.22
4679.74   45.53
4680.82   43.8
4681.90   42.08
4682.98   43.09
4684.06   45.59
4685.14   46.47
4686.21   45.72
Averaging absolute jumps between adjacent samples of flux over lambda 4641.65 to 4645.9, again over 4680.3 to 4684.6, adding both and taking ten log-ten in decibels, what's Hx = 5.6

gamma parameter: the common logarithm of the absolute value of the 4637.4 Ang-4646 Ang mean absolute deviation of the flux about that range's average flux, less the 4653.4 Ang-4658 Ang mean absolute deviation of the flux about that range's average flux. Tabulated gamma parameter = 0.19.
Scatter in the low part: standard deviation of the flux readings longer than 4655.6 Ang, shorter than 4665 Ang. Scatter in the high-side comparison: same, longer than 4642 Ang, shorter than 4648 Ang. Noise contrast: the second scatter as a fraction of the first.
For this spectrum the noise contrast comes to 1.9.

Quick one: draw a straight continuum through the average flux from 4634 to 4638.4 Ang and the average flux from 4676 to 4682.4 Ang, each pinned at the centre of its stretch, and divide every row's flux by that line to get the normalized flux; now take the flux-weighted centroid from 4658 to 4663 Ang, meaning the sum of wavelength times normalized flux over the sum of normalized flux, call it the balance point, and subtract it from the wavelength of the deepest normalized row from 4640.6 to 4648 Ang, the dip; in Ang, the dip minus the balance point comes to -13.9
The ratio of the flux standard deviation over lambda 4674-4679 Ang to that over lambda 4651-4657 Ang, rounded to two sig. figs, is 1.4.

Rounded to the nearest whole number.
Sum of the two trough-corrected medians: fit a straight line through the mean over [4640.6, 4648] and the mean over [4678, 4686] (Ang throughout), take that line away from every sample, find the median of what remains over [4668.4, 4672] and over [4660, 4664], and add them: 5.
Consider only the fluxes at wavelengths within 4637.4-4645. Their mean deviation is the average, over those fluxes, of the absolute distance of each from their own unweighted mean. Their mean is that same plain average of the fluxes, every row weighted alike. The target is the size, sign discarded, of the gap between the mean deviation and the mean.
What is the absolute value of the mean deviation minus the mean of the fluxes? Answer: 43.8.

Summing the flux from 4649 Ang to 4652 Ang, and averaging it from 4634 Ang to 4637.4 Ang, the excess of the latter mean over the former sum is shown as -87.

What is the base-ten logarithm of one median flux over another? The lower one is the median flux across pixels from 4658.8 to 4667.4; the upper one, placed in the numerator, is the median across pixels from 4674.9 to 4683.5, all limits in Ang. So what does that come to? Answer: -0.0093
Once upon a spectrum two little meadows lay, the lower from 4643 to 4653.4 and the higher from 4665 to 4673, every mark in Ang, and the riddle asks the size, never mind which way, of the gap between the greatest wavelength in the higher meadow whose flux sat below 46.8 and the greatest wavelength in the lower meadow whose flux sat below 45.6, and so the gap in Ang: 17.2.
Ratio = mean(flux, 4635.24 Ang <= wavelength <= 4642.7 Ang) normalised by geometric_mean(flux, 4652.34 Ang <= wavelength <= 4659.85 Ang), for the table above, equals 0.98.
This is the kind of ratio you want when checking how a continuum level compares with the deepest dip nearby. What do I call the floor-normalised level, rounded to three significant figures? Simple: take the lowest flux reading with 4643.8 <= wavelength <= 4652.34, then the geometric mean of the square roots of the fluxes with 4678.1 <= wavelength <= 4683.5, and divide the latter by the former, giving 0.167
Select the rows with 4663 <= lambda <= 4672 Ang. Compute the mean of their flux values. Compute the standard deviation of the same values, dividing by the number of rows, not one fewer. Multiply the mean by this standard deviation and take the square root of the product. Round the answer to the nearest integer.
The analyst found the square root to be 12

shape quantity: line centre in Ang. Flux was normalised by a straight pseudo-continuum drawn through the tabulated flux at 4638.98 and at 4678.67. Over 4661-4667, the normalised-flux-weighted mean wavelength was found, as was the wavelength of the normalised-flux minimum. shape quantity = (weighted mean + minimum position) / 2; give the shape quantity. 4665.4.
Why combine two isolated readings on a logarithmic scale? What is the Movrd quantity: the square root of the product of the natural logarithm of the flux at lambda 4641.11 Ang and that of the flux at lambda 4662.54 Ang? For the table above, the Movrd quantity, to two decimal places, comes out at 3.85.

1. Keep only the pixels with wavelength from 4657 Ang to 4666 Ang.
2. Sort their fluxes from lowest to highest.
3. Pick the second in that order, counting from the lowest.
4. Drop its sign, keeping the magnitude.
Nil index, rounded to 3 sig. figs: 45.4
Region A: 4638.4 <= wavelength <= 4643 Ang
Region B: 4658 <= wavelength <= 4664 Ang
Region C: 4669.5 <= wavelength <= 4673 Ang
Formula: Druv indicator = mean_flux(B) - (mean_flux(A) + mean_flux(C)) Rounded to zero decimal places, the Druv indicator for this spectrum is -45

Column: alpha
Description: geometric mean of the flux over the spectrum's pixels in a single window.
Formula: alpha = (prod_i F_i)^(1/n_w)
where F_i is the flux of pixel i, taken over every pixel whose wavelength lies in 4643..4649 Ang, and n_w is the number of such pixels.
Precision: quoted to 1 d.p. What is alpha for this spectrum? 43.1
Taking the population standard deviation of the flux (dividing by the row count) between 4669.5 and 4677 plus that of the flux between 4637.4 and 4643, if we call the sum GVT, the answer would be 2.7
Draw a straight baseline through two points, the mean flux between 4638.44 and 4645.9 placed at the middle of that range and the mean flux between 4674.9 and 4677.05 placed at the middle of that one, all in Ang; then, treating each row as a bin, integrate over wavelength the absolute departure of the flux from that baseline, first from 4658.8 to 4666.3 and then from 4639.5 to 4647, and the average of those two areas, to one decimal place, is 16.6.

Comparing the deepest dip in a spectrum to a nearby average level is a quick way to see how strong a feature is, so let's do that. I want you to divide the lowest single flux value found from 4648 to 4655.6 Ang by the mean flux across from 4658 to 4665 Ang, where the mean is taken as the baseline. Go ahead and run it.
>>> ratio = 0.91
